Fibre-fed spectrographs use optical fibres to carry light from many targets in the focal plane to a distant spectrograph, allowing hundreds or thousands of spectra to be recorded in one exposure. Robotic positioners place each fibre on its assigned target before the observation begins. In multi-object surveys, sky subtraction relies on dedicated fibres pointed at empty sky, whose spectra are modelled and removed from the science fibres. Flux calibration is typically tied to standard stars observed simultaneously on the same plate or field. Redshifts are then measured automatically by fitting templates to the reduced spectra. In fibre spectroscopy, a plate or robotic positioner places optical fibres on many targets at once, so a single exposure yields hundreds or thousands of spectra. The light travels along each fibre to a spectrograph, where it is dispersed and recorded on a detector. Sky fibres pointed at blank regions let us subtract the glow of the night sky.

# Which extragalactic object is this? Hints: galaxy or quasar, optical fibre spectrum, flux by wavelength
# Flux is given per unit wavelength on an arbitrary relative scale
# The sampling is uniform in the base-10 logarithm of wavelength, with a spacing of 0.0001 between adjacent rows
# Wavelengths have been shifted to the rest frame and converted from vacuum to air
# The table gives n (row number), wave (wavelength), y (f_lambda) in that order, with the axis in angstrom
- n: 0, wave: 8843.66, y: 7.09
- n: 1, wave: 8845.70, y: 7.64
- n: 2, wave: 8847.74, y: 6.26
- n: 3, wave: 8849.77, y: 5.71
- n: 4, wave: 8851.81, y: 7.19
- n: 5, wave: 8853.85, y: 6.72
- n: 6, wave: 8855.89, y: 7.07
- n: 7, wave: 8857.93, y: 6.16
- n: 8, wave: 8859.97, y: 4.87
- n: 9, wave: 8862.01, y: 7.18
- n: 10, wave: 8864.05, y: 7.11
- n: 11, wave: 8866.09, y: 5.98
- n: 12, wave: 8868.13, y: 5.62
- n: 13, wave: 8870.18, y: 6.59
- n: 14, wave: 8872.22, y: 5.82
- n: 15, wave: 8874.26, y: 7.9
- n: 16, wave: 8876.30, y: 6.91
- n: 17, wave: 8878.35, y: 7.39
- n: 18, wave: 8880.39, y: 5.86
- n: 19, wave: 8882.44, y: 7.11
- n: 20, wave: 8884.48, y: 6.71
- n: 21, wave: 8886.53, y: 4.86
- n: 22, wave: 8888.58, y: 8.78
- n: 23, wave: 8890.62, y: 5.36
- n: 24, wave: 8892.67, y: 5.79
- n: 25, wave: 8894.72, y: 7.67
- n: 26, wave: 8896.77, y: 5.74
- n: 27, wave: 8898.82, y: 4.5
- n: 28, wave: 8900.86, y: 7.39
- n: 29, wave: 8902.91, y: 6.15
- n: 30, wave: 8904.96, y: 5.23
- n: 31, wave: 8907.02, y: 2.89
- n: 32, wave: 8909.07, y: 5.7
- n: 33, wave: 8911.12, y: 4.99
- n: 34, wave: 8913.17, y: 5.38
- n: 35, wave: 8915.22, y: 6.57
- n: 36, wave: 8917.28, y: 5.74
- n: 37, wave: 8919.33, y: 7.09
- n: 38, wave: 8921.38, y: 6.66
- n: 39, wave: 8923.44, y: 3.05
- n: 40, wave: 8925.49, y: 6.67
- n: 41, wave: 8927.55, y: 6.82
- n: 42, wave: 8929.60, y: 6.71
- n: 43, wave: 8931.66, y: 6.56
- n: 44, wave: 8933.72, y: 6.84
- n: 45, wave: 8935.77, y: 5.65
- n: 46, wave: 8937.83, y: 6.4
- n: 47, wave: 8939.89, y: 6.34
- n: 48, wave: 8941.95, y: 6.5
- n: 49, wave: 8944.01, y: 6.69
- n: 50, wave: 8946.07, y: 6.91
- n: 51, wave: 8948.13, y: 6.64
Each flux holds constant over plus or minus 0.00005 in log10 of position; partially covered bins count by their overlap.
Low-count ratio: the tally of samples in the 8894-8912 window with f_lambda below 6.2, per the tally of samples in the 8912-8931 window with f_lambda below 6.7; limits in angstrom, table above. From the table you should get 1.17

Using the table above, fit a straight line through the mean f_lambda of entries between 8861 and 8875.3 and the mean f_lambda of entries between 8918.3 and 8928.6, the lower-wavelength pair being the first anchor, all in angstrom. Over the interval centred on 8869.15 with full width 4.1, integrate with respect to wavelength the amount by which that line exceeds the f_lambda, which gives 2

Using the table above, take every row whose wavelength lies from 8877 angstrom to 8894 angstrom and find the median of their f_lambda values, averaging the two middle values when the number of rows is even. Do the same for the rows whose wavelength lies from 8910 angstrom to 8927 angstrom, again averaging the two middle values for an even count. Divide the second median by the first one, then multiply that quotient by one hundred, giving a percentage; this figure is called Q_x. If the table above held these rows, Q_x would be 98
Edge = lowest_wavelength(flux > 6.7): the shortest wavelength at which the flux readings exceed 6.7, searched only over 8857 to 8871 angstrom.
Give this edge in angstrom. 8862.01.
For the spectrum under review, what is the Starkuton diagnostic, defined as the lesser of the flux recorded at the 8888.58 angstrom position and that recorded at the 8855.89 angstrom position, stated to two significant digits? 7.1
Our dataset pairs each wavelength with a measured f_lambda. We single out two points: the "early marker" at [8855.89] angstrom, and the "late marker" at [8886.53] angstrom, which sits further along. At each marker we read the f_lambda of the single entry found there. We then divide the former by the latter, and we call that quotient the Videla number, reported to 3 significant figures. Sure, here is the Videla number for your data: 1.45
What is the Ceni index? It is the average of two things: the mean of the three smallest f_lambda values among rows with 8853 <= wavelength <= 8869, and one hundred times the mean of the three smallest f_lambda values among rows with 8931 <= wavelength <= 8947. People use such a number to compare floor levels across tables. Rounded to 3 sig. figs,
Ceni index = 309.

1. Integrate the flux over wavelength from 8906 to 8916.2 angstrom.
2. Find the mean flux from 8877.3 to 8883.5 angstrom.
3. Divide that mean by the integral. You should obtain 0.130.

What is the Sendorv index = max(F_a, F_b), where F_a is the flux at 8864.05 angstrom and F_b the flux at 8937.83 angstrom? 7.1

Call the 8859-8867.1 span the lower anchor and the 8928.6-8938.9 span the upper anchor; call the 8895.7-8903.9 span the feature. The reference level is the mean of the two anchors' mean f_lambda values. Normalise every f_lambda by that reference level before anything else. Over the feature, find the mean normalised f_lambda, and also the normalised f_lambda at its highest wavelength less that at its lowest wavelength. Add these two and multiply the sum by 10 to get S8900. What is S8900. 10.0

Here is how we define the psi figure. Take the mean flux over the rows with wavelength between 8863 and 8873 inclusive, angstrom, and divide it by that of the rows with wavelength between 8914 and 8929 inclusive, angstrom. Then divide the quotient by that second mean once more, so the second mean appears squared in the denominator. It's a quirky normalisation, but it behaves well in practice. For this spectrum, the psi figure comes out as 0.168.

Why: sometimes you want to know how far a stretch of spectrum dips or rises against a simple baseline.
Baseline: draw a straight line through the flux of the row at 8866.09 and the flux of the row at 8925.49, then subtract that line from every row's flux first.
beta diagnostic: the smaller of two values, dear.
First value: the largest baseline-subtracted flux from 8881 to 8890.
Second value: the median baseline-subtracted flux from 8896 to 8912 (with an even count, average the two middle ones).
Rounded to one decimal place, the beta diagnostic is -1.0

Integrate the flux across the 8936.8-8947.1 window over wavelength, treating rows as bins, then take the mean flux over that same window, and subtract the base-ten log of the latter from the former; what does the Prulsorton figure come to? 66.8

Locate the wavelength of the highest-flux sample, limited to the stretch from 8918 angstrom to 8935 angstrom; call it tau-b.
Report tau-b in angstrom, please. 8919.33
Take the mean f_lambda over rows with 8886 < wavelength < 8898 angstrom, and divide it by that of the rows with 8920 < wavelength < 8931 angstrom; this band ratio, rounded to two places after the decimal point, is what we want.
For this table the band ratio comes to 1.06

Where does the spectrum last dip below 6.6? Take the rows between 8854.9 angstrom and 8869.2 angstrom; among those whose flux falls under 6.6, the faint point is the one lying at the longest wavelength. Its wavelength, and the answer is 8868.13 angstrom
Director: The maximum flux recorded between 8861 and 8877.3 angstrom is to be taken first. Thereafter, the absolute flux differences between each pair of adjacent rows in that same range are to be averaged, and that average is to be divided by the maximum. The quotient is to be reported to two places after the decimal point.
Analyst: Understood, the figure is 0.12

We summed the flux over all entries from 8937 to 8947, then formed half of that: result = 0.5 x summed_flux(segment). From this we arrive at 16.4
